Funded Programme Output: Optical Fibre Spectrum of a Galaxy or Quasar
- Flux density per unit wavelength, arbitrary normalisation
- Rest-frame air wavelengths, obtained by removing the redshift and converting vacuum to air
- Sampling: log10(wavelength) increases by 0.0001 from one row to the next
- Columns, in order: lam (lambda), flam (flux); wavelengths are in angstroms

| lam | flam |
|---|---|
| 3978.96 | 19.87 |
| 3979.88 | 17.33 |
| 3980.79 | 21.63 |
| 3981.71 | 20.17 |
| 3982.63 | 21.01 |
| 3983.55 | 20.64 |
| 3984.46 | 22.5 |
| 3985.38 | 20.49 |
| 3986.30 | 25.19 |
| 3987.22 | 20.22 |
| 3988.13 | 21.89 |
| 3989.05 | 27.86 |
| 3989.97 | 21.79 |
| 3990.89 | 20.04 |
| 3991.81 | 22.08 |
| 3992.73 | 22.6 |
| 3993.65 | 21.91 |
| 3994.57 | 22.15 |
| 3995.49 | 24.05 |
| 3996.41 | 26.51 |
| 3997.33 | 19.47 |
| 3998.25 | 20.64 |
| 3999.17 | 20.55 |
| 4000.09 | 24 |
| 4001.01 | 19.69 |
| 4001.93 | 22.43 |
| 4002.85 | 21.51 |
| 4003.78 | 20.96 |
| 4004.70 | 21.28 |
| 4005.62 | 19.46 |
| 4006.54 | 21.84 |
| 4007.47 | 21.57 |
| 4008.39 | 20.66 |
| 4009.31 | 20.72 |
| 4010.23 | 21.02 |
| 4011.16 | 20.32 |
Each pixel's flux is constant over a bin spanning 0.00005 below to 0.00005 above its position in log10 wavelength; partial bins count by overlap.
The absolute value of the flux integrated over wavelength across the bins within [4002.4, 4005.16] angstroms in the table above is 59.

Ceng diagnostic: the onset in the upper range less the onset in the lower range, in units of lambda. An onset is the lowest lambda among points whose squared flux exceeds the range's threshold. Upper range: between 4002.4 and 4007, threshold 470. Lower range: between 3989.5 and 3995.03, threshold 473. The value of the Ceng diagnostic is 16.6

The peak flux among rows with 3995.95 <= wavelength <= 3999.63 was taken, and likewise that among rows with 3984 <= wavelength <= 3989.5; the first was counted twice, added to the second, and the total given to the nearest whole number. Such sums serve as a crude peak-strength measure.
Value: 81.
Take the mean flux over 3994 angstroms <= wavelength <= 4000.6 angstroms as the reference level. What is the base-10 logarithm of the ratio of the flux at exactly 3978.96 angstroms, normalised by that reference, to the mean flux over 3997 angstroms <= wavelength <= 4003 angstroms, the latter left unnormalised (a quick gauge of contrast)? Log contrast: -1.38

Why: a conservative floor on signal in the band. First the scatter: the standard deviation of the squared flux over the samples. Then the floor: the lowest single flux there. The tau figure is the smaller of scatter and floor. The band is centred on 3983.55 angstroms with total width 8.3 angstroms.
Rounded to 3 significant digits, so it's 17.3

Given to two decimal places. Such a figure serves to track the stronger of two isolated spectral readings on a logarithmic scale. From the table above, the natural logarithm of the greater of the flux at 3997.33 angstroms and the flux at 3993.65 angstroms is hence 3.09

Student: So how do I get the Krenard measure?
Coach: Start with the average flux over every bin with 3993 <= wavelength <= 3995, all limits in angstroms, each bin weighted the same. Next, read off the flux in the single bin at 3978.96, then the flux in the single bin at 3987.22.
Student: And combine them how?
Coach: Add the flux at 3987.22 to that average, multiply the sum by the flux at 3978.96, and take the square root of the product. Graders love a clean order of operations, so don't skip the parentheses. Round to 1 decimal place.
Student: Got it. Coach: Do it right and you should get 29.0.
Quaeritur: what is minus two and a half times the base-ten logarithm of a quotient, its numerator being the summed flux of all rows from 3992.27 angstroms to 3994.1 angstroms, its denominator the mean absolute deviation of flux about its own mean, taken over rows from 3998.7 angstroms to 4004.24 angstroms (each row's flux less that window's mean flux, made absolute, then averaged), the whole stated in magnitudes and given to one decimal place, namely -4.0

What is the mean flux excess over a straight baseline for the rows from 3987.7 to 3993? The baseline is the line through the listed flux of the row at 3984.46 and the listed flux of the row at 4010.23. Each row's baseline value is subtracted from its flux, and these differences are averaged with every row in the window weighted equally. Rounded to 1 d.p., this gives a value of 0.6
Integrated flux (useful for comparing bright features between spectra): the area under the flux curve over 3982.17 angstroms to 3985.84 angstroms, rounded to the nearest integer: 78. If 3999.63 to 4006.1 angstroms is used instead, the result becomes 138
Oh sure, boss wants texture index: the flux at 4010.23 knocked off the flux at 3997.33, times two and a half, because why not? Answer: -4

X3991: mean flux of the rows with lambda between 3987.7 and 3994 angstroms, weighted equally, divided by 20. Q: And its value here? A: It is 1.13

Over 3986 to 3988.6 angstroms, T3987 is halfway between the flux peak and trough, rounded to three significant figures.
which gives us 22.7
